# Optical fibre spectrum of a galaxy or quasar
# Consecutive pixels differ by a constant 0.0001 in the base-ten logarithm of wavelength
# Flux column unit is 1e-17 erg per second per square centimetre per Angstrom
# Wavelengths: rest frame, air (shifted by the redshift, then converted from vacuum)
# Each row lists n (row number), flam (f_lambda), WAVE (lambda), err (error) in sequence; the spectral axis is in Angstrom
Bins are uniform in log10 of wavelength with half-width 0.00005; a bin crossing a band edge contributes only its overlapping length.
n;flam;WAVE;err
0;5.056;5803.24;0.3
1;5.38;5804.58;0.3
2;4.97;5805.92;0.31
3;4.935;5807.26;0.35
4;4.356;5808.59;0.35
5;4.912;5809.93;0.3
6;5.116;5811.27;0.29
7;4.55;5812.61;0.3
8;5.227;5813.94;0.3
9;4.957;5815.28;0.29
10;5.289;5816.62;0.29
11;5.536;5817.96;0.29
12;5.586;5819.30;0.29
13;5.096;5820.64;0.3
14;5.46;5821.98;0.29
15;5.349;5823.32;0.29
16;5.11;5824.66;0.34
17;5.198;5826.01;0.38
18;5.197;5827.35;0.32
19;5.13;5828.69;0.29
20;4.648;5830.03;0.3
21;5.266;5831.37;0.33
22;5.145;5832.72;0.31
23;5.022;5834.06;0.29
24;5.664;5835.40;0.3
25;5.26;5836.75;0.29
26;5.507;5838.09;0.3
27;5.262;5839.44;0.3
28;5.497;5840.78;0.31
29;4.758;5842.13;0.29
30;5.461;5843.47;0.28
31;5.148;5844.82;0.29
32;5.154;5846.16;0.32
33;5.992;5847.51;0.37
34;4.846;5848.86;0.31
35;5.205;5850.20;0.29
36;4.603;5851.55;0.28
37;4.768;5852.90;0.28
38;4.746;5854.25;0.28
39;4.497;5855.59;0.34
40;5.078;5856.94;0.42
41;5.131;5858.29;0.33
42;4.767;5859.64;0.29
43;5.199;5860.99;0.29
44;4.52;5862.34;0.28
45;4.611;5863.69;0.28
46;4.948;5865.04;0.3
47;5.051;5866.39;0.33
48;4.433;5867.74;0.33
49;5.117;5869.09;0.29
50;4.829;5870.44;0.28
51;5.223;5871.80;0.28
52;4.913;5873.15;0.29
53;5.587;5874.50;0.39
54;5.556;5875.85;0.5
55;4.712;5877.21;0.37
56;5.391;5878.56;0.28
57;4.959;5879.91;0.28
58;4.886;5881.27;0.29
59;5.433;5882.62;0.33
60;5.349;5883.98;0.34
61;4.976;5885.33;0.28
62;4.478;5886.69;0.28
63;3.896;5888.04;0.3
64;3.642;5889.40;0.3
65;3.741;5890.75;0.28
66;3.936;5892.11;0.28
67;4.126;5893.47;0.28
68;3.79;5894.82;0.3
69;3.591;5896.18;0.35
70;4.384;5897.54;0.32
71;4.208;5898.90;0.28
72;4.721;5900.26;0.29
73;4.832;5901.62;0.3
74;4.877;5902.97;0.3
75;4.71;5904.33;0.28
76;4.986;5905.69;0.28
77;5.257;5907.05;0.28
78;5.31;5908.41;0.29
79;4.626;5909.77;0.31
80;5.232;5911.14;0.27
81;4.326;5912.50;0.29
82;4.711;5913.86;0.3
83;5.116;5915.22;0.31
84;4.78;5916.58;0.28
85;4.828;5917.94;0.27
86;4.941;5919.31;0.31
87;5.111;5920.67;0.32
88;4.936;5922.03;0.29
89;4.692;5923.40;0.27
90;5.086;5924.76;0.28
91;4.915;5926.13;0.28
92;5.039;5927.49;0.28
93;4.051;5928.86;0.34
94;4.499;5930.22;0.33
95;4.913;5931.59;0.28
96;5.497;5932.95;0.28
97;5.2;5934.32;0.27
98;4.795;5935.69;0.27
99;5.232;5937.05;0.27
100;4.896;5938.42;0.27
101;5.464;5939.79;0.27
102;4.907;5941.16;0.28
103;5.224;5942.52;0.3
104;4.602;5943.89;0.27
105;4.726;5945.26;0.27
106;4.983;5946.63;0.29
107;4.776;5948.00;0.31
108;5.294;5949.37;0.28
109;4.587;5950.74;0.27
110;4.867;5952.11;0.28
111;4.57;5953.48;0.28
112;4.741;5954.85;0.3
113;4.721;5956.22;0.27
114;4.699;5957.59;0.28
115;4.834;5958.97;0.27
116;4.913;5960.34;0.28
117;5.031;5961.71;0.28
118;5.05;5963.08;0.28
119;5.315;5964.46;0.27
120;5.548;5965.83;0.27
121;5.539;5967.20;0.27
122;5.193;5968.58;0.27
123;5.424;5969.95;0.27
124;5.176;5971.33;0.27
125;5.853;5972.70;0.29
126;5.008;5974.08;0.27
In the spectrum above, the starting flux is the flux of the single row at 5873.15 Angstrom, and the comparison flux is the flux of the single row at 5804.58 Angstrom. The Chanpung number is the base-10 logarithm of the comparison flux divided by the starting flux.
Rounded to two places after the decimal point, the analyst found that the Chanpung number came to 0.04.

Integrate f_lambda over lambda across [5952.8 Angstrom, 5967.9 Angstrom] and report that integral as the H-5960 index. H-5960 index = 75.4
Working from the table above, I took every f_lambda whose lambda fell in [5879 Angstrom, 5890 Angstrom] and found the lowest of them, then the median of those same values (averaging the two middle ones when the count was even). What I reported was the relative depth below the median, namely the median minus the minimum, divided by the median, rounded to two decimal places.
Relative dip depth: 0.26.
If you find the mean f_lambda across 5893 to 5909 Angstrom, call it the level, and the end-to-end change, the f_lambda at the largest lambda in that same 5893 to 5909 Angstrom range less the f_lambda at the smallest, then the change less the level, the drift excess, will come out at -3.4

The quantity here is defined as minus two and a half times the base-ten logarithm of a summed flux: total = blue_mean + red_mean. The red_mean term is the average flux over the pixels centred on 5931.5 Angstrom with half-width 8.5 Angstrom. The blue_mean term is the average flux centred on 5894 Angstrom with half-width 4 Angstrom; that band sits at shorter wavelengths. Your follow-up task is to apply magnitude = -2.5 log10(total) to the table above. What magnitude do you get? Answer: -2.37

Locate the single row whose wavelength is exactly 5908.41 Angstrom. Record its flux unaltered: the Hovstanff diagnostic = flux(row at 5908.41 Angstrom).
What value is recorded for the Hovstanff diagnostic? 5.31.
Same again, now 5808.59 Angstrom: 4.356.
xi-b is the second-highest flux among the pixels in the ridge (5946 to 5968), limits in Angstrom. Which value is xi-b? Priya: 5.539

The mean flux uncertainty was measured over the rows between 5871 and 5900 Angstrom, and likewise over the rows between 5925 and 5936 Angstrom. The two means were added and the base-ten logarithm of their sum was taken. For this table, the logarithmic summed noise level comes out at -0.218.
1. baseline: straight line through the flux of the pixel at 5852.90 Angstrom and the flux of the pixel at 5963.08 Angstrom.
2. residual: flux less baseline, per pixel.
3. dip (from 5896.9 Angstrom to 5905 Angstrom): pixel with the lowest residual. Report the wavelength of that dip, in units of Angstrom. 5898.90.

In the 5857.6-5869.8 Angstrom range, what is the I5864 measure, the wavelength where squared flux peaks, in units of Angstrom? 5860.99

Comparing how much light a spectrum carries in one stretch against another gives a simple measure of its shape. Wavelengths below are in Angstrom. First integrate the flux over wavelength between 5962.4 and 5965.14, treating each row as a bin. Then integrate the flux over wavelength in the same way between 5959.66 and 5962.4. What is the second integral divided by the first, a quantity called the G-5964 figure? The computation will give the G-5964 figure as 0.96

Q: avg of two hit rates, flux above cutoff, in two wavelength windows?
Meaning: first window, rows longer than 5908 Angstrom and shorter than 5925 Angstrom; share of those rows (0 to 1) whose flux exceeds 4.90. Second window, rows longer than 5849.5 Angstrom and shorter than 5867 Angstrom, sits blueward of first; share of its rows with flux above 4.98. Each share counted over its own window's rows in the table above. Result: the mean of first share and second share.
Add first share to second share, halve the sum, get 0.46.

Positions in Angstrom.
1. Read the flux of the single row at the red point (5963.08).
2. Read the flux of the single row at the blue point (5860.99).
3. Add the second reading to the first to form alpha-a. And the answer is 10.2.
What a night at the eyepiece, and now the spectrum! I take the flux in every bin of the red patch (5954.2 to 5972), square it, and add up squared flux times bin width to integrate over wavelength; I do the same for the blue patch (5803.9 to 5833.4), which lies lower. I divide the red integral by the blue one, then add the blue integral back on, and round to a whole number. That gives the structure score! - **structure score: 773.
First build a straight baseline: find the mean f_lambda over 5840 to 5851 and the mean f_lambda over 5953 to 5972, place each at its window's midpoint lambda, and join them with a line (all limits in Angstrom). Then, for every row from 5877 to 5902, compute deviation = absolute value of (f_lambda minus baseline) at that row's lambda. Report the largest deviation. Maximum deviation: 1.58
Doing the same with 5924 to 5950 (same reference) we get 1.06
